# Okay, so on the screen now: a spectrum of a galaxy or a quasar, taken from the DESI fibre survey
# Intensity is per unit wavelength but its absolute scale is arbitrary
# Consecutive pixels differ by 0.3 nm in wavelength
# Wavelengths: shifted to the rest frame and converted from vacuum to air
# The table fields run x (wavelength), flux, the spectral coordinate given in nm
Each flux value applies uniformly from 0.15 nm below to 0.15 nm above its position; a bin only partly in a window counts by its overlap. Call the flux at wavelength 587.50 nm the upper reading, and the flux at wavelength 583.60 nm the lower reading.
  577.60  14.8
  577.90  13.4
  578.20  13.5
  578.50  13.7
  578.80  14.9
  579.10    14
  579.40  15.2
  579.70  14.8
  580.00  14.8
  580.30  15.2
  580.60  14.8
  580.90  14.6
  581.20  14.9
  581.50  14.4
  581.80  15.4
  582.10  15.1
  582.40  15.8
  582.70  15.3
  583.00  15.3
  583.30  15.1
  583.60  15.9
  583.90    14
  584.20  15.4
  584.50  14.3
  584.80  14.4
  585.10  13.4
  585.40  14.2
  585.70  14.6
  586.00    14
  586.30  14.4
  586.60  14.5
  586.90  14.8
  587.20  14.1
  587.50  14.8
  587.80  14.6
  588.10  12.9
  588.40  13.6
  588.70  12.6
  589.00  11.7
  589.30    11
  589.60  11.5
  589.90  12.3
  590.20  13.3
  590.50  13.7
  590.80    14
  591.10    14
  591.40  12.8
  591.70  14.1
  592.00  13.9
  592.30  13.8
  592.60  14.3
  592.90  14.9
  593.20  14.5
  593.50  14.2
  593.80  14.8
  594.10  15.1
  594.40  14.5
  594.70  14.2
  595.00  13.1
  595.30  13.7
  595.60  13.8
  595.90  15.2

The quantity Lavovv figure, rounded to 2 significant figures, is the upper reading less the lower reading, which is -1.1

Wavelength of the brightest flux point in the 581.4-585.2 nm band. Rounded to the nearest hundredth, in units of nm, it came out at 583.60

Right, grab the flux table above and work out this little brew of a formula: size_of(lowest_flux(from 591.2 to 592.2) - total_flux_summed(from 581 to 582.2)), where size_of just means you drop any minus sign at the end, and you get 47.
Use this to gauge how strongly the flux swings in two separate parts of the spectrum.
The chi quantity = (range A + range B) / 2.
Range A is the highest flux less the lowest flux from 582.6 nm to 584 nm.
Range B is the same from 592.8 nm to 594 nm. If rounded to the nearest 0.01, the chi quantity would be 1.30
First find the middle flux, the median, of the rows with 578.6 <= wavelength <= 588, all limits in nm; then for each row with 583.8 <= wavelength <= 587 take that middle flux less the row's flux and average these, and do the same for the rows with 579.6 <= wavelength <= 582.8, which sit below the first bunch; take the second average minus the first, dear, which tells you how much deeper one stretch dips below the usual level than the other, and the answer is -0.6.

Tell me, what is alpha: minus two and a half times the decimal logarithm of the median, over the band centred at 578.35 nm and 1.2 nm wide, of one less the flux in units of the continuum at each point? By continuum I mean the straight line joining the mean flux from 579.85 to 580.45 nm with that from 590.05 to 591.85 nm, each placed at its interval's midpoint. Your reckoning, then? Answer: 2.4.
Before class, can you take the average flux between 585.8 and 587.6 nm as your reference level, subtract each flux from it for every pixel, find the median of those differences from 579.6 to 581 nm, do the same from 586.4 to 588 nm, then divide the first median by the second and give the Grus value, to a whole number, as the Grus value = 2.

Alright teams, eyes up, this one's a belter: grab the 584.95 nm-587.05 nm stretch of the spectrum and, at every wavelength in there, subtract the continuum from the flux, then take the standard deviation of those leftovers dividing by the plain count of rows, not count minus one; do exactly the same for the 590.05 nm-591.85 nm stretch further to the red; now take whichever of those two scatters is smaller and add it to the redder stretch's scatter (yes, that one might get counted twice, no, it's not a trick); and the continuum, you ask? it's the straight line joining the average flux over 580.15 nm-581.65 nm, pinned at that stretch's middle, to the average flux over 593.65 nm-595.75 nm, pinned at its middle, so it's 0.92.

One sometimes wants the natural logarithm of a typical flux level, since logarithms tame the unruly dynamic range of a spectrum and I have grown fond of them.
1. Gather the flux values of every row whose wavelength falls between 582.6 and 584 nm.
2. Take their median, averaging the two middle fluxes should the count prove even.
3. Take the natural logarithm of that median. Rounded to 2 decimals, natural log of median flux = 2.73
